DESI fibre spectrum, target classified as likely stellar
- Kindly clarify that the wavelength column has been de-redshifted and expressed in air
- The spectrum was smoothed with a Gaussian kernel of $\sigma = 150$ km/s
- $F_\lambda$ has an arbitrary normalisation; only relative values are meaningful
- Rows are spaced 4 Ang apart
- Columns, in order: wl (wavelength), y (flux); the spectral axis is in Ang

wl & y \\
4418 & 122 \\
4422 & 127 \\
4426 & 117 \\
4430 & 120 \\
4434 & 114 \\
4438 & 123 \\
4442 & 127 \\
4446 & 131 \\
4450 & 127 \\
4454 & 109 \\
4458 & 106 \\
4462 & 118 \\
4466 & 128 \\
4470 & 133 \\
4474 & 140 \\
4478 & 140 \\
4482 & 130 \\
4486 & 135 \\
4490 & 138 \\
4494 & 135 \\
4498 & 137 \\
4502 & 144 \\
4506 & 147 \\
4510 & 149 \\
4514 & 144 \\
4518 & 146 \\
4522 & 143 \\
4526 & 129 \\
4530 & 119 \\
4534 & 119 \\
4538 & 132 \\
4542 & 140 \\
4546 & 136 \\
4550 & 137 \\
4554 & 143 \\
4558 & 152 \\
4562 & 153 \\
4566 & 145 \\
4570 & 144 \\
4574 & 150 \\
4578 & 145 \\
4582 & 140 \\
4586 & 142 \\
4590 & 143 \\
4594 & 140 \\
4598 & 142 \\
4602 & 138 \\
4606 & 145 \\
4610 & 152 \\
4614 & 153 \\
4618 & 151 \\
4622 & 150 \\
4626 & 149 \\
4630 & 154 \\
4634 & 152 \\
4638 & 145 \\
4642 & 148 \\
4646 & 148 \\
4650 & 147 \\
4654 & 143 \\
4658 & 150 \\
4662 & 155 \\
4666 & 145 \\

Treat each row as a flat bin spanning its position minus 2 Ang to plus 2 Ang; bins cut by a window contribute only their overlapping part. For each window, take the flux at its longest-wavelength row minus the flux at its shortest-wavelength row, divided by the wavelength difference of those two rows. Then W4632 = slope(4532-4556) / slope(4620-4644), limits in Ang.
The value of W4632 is -12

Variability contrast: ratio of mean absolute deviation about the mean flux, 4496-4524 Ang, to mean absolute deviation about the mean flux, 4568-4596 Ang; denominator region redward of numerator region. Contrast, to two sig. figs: 1.0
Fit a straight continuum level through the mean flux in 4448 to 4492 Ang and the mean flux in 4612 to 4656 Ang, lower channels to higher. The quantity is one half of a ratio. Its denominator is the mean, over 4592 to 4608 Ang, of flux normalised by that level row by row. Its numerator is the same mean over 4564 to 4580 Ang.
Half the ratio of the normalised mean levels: 0.53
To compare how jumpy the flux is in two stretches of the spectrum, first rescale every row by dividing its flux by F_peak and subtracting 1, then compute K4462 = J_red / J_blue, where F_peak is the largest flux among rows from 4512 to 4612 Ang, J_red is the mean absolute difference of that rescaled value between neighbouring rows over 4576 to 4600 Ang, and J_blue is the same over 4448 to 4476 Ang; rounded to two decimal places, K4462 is 0.28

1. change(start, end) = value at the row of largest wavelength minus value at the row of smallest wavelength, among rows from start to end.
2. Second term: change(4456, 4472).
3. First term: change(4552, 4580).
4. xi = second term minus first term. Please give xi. 25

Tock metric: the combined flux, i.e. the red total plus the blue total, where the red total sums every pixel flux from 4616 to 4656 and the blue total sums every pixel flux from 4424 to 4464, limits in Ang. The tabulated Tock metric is 2679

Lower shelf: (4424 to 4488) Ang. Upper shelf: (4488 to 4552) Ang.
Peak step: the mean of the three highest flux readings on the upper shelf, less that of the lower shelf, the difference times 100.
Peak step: 900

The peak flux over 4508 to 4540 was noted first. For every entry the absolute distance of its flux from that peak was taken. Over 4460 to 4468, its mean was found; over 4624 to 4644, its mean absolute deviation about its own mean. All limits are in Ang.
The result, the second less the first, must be -24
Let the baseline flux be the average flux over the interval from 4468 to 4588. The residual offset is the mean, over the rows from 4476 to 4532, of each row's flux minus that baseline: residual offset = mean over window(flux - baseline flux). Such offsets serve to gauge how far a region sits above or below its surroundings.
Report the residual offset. -1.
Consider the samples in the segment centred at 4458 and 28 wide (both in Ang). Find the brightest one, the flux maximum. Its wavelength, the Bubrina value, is 4470 Ang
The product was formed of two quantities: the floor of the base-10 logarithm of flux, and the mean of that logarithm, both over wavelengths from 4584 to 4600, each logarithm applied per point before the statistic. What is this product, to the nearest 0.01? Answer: 4.62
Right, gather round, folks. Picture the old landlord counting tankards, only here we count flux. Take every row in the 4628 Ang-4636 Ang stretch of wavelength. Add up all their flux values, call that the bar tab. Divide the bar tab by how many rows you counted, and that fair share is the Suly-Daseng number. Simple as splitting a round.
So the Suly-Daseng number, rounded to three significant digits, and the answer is 153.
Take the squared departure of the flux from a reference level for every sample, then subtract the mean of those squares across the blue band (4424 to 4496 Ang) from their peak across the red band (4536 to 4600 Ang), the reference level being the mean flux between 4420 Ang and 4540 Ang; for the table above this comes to 401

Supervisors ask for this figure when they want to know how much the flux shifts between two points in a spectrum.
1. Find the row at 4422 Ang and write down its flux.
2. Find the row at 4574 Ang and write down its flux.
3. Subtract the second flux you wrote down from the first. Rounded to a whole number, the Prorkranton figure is -23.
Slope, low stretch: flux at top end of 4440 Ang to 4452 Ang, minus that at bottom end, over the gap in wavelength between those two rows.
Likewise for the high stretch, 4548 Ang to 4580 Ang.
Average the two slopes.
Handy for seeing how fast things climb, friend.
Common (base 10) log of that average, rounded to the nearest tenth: -0.8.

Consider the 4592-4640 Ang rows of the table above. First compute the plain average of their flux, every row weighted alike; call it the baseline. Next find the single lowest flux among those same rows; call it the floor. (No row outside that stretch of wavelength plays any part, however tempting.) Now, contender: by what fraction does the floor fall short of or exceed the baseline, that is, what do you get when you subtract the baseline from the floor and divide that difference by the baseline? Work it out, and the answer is -0.065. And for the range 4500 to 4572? -0.151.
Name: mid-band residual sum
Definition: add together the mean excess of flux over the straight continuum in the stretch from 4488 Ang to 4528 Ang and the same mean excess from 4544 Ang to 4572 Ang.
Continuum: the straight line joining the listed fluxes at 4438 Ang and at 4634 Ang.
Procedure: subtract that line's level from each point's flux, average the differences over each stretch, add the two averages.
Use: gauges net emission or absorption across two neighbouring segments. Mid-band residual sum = 11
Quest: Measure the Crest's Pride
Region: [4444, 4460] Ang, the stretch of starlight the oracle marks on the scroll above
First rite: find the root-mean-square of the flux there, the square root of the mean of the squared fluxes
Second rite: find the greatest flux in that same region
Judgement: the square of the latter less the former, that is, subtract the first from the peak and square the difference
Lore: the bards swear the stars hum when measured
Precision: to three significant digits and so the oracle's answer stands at 150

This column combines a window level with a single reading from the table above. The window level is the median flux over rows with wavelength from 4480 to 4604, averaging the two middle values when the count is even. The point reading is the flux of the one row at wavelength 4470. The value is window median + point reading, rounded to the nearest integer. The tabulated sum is 275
